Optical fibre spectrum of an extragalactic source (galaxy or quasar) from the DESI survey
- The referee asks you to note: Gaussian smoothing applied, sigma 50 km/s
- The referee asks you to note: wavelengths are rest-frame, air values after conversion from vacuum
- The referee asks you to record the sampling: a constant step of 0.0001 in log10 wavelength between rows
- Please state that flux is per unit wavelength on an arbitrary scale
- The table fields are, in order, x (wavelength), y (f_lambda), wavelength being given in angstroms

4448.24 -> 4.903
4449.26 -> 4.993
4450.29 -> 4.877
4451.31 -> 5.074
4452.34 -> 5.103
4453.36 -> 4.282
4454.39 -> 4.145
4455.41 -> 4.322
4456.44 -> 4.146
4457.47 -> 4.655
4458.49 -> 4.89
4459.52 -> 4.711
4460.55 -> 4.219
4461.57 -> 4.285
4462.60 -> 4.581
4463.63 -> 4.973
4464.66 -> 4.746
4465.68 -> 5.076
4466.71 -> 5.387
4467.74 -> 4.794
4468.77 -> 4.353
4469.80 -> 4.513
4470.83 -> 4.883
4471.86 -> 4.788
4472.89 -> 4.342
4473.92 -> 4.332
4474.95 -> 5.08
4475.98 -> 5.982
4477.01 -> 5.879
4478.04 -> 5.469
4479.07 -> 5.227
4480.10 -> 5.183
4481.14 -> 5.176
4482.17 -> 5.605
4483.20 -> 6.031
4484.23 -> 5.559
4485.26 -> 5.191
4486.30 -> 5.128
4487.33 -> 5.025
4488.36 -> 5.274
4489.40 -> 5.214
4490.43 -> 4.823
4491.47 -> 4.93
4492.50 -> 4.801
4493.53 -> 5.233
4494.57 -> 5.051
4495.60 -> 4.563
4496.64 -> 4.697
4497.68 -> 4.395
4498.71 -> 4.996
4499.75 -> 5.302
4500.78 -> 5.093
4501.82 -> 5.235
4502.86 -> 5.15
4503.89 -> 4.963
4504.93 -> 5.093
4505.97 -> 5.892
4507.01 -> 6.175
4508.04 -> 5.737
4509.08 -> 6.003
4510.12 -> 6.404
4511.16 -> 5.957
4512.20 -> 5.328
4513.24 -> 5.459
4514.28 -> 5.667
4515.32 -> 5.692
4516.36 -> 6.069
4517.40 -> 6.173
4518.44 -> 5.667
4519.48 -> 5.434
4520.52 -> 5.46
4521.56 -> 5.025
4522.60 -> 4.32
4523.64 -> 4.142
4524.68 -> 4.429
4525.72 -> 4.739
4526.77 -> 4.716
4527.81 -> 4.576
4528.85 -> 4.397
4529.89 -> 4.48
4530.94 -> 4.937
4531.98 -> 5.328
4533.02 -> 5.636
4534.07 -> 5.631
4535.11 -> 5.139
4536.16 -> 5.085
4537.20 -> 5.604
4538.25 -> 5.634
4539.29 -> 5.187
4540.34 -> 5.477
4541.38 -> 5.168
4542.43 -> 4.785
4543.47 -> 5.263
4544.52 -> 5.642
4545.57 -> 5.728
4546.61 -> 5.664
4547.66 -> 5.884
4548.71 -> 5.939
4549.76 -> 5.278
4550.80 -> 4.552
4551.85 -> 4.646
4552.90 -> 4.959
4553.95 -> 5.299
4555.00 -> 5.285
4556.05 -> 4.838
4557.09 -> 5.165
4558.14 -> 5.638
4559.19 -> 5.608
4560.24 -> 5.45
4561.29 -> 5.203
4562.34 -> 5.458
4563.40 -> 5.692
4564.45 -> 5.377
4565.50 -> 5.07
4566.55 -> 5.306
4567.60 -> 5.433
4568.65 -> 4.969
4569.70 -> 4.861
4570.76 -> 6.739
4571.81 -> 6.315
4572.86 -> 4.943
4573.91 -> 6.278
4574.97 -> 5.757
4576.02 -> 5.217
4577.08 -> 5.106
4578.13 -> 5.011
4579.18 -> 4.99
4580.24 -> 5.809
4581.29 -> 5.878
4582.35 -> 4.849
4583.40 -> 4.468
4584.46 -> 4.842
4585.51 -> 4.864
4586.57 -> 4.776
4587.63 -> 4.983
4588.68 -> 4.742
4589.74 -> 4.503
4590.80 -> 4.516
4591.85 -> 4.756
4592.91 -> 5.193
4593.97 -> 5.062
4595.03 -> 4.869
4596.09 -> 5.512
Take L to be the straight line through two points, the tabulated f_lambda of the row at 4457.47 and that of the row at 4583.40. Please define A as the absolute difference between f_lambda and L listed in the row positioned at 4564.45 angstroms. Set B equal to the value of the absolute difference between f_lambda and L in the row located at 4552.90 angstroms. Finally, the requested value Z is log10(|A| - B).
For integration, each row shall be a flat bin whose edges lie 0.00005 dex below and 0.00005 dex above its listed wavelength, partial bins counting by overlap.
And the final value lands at -0.4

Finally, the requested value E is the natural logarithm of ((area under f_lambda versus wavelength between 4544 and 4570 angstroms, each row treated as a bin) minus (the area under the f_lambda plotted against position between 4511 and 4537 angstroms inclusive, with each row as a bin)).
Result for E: 1.3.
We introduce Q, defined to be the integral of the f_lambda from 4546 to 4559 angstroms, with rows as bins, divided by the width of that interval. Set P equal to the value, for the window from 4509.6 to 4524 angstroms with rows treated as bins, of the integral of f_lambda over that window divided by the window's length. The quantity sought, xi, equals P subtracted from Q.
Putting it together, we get -0.22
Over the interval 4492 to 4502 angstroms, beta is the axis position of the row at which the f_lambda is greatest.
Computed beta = 4499.75 angstroms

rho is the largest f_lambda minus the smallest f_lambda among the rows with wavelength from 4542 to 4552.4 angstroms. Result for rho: 1.4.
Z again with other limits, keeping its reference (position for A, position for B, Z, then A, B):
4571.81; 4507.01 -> -0.6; 1.8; 1.59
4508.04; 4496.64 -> 0.0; 1.2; 0.10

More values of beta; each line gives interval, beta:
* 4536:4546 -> 4545.57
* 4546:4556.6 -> 4548.71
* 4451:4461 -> 4452.34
